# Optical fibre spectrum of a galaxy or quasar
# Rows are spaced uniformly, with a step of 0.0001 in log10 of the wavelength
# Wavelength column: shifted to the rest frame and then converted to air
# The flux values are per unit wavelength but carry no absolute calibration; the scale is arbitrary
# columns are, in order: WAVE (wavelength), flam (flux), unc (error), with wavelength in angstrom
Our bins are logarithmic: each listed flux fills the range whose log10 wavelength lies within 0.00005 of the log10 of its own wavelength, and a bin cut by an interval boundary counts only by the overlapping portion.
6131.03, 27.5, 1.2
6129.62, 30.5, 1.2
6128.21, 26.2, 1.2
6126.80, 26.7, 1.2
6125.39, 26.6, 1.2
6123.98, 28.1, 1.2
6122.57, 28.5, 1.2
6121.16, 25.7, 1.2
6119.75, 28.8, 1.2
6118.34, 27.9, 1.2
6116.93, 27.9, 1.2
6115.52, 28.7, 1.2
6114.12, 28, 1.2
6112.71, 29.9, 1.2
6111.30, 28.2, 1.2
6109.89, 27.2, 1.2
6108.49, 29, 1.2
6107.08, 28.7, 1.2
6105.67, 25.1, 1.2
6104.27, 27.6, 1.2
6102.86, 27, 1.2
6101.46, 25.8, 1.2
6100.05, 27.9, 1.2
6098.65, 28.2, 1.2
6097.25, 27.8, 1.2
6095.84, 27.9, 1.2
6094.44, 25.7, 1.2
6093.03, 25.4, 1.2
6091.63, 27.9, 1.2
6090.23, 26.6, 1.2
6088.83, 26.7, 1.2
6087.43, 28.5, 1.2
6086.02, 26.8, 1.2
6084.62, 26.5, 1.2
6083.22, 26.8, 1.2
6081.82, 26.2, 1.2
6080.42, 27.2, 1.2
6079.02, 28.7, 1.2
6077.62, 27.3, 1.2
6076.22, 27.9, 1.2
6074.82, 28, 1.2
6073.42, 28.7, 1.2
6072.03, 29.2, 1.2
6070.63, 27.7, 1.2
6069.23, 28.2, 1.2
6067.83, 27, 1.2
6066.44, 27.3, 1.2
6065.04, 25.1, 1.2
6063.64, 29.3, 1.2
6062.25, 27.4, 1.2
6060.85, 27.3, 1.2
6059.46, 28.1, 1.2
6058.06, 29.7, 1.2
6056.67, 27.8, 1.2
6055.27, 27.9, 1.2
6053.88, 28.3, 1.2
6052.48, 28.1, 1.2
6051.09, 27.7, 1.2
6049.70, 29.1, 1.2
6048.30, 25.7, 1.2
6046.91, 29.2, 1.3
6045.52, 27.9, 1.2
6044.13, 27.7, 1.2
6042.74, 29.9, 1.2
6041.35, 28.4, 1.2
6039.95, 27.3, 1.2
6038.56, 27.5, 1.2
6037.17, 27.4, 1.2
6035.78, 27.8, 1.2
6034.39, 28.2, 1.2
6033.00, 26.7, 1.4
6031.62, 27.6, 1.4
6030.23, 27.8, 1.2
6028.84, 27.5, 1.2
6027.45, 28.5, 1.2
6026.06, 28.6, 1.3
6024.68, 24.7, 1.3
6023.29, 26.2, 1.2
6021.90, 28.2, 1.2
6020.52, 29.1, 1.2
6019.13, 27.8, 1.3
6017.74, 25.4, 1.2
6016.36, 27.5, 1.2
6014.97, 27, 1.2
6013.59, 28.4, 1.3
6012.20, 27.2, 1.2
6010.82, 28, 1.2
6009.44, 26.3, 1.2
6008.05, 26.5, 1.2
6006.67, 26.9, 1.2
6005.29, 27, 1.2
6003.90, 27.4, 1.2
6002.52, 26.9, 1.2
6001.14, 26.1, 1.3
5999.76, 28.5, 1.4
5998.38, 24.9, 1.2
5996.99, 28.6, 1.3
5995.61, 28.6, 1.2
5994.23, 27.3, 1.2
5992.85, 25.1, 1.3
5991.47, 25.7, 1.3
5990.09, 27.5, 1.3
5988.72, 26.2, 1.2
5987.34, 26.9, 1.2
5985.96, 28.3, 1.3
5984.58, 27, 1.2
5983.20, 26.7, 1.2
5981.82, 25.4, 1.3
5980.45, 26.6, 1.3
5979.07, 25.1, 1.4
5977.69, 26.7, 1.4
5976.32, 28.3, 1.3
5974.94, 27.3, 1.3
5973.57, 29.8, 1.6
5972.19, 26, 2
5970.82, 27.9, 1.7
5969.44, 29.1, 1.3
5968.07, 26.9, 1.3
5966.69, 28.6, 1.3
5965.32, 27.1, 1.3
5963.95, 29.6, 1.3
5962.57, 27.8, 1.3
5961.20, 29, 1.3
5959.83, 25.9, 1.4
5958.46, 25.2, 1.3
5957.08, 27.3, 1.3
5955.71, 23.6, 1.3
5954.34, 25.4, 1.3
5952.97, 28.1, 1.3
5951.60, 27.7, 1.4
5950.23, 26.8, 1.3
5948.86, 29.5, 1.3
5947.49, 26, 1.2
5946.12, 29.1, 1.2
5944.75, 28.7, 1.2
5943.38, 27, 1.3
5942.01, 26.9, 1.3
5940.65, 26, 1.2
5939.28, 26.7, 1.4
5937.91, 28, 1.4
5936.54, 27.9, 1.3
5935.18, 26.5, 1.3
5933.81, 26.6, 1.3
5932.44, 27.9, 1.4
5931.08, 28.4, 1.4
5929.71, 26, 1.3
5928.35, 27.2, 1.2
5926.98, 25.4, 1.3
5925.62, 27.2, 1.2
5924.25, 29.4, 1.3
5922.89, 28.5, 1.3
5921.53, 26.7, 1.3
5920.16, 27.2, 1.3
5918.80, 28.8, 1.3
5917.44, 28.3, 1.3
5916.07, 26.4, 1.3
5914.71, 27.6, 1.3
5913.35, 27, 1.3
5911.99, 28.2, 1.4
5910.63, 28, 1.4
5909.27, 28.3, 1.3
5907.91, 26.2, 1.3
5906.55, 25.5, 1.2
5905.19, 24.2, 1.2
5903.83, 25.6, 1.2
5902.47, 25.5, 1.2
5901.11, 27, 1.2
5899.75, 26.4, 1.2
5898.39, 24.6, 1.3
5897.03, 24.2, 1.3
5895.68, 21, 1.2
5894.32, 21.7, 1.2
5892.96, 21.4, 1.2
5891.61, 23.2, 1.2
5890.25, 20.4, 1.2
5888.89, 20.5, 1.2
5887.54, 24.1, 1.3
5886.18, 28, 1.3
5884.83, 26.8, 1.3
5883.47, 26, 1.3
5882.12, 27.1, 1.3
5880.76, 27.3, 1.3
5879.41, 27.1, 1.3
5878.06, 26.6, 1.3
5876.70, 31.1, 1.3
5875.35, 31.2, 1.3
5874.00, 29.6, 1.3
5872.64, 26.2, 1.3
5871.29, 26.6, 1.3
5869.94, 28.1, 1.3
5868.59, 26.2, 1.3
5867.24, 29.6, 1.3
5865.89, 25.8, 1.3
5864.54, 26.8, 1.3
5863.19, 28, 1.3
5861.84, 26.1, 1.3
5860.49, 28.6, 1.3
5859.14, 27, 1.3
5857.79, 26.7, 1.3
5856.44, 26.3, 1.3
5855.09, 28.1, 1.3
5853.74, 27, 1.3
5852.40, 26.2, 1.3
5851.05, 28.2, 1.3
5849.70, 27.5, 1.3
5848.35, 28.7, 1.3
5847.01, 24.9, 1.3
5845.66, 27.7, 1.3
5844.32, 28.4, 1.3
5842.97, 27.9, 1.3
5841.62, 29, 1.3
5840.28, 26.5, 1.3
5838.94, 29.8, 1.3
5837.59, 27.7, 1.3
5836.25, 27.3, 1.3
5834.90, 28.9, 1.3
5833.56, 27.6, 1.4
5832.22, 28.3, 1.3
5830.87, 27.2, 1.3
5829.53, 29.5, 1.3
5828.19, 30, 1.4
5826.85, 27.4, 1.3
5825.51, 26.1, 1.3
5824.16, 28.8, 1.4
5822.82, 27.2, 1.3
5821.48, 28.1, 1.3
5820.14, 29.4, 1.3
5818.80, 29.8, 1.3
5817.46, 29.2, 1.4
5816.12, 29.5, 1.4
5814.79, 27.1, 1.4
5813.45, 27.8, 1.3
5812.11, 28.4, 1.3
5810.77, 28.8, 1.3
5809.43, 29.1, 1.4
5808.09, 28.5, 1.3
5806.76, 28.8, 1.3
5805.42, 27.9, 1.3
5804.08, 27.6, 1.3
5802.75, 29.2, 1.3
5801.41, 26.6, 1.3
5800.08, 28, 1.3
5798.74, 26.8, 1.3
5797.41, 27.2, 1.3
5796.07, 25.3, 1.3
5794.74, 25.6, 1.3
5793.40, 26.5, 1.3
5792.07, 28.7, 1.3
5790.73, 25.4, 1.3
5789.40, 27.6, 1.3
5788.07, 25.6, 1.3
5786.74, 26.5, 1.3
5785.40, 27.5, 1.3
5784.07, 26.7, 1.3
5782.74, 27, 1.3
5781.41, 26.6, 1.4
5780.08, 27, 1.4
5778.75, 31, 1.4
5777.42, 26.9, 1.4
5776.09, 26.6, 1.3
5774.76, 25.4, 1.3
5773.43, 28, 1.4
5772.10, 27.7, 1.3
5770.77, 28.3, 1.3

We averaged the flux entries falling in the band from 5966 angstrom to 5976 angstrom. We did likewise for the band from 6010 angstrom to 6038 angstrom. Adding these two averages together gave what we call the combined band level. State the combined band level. 55.4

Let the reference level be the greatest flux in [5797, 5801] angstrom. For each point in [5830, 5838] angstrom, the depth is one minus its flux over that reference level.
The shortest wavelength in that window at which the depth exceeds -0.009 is 5830.87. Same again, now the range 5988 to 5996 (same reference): 5988.72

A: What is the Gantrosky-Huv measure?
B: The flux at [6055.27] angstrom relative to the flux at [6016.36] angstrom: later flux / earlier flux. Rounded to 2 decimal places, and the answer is 1.01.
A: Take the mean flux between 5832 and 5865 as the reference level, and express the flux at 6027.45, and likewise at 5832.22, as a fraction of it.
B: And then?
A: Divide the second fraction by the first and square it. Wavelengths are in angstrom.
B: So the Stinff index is 0.99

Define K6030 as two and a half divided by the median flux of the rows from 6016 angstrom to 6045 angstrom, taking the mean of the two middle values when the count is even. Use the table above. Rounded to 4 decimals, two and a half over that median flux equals 0.0903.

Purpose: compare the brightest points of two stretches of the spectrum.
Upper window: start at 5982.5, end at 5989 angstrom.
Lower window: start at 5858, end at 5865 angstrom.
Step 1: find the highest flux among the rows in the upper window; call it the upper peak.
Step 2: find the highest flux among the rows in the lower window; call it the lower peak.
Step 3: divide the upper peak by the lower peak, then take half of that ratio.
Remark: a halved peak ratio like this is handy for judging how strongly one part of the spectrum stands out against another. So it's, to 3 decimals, 0.495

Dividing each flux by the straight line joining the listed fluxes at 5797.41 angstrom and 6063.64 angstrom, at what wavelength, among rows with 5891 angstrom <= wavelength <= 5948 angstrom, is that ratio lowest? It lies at 5895.68 angstrom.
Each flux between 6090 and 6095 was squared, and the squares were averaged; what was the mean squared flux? 698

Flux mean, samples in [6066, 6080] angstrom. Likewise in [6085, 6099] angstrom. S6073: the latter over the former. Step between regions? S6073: 0.97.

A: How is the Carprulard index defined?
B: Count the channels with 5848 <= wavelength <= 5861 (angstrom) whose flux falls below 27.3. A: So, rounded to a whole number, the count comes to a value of 5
